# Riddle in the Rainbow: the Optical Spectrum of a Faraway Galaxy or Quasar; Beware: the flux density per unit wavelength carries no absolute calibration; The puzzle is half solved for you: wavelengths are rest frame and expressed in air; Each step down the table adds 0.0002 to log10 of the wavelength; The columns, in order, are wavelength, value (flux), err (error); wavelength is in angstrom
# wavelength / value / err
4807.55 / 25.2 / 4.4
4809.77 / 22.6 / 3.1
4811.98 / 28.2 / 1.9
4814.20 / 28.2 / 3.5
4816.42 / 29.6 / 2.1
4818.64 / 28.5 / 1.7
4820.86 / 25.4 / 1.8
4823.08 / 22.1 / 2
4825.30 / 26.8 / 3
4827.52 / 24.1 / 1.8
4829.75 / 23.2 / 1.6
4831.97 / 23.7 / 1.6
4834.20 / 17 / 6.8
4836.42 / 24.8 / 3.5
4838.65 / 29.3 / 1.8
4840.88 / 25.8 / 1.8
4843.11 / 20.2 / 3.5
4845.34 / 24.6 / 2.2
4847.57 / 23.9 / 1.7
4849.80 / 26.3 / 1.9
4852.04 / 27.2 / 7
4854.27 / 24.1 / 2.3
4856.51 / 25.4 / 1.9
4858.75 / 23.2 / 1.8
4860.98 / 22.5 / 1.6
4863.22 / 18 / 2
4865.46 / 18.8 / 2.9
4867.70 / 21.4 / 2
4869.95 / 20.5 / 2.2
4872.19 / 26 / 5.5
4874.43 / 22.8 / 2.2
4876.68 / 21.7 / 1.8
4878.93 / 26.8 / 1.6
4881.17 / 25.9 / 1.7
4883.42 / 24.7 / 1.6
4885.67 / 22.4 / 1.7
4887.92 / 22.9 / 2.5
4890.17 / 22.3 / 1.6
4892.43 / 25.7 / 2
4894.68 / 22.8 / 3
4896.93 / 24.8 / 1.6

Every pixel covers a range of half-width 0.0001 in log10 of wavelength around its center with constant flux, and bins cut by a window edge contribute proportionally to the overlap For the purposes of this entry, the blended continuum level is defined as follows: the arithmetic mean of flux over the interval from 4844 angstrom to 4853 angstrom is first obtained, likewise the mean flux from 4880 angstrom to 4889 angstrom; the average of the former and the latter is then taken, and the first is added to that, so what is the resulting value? 50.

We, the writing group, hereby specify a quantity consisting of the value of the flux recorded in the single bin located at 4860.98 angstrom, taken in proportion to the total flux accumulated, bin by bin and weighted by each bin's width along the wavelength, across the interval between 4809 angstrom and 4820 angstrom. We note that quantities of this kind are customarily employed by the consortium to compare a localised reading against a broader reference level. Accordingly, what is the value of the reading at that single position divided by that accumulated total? 0.074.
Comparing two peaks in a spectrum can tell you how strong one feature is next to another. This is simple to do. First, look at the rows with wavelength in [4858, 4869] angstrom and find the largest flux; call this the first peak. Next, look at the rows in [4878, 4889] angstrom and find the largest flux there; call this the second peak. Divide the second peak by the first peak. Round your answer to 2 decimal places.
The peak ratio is 1.16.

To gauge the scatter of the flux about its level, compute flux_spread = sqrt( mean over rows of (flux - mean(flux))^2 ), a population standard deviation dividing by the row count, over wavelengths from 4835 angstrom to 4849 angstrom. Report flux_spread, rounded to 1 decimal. 2.7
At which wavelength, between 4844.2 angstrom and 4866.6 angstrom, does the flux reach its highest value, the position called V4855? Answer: 4852.04 angstrom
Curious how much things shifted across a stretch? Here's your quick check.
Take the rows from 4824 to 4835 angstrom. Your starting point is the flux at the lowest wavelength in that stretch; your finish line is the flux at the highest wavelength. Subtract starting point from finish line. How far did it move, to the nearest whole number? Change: -10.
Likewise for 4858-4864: -5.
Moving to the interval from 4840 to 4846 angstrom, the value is -1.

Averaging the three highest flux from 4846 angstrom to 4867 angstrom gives 26.3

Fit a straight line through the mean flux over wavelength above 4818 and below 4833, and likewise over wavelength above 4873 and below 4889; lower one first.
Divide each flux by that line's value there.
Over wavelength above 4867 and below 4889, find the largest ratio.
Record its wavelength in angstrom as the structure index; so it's 4878.93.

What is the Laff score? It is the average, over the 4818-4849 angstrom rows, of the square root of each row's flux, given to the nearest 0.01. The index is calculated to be 4.91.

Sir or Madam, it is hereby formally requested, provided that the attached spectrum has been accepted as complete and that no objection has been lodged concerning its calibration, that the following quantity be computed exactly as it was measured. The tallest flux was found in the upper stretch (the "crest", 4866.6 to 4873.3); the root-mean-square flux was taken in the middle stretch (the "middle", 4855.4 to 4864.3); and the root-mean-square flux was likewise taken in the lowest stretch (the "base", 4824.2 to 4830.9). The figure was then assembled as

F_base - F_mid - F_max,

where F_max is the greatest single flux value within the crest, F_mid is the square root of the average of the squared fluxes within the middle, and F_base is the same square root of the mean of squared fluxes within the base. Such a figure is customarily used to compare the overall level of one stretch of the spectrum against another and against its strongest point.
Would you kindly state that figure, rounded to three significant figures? -23.7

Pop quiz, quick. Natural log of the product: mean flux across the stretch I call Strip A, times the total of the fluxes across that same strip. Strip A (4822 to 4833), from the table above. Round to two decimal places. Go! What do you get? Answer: 7.96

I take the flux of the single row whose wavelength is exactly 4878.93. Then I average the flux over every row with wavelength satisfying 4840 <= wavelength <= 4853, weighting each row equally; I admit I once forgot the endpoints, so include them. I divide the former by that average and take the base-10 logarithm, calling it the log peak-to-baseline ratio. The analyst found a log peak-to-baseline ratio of 0.04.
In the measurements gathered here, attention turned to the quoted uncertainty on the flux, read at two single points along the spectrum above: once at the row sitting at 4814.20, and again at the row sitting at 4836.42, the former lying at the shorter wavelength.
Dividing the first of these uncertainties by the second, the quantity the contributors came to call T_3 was 1.0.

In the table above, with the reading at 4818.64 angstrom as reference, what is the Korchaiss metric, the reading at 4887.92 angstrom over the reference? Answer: 0.80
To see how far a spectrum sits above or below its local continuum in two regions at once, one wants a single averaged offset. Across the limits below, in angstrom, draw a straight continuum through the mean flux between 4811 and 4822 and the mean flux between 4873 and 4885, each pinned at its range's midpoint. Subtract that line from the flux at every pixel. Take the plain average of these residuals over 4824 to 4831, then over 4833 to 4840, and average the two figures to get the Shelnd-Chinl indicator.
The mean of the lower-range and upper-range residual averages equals -2.9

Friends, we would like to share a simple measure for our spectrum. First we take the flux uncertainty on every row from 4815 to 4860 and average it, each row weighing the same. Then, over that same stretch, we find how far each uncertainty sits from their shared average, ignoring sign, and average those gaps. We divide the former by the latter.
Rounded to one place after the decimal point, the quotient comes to 2.4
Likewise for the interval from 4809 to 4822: 3.7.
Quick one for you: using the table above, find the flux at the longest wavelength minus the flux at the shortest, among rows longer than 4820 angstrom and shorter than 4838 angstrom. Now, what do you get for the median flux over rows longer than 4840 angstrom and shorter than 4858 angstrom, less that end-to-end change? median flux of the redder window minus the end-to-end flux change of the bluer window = 25.6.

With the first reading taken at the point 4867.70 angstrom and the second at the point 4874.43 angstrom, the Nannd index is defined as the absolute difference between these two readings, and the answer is 1.4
